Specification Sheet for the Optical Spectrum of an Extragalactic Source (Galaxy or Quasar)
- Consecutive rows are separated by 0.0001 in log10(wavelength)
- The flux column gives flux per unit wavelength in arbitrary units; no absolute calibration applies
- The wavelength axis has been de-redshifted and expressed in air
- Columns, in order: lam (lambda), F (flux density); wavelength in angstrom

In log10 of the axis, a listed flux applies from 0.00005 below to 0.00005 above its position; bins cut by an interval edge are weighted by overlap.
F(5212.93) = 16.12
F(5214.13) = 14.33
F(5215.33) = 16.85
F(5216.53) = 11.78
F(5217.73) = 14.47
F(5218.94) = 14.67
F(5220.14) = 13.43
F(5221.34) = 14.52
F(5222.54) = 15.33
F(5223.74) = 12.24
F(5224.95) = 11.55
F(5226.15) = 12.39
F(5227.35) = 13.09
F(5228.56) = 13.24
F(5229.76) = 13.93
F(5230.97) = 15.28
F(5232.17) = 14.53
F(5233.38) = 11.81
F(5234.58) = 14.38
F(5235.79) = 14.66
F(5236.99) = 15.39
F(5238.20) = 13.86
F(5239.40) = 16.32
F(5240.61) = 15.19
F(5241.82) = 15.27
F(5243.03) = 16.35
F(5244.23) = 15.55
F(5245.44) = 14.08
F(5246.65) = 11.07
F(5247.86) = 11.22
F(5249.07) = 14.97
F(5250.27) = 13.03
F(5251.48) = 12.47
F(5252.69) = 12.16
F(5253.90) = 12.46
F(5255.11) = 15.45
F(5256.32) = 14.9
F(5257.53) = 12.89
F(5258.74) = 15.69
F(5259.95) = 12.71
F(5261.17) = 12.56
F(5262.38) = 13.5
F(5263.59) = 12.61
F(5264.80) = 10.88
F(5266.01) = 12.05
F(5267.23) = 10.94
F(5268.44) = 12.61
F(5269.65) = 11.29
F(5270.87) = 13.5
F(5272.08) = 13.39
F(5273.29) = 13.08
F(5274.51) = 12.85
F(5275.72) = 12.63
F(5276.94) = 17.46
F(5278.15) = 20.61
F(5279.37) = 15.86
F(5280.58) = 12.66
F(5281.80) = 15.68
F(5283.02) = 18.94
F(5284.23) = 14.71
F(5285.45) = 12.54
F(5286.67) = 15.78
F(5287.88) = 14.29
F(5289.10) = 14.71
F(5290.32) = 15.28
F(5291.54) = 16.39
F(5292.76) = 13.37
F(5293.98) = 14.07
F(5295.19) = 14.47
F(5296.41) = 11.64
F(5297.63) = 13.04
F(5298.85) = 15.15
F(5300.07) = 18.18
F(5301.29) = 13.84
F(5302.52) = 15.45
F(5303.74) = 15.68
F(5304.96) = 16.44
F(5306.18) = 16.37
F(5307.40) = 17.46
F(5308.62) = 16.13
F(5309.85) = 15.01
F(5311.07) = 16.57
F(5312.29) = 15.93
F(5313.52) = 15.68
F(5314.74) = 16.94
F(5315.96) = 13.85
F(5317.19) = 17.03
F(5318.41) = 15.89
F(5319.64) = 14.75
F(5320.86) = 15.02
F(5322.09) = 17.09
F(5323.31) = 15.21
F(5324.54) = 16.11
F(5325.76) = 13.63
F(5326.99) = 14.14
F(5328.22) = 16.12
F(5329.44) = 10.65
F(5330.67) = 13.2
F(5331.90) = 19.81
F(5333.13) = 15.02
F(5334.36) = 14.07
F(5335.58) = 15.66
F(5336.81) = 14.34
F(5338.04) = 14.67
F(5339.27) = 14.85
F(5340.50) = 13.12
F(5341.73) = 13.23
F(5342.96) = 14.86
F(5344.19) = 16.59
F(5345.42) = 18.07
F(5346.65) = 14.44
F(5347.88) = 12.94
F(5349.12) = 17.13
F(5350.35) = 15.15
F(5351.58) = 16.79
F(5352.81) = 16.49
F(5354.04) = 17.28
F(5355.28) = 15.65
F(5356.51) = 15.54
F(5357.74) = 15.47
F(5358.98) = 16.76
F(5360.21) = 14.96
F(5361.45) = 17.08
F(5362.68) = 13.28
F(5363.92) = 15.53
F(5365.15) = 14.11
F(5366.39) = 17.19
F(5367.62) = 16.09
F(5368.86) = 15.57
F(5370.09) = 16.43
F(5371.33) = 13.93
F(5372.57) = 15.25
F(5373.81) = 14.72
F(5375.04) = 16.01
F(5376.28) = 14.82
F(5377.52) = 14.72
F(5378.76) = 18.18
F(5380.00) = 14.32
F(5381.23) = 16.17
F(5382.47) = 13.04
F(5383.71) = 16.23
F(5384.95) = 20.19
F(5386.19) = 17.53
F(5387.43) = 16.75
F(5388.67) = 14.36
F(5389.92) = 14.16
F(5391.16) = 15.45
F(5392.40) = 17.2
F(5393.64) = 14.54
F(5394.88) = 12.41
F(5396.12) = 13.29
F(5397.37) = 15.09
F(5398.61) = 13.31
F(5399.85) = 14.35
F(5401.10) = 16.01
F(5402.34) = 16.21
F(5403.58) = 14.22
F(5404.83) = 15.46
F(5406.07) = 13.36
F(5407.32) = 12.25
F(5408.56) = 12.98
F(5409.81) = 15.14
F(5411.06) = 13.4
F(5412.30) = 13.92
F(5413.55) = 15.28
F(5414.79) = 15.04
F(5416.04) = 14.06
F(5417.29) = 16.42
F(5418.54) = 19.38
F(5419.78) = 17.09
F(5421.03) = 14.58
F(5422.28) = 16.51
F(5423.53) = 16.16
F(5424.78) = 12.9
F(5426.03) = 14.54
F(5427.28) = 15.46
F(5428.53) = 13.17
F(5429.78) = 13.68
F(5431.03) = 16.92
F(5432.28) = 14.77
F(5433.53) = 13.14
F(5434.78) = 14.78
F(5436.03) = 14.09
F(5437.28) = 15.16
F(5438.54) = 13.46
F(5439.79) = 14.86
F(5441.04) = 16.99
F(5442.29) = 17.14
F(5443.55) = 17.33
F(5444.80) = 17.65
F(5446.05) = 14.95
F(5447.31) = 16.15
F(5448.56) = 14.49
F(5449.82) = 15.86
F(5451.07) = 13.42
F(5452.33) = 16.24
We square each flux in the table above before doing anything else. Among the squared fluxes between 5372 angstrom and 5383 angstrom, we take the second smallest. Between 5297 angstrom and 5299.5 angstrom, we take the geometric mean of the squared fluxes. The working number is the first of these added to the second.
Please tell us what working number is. 402.6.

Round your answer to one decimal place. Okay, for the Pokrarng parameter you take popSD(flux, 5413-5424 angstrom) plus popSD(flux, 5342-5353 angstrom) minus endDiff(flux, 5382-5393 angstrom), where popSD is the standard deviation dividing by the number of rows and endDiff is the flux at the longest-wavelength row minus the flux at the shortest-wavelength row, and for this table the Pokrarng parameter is -1.2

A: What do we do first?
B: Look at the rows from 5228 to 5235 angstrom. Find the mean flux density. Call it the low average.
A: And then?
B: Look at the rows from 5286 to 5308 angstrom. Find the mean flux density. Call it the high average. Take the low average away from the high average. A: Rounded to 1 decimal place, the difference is 1.2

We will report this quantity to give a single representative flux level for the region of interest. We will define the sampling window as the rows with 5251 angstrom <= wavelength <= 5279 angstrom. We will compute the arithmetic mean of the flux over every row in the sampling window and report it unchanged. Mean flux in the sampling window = 13.4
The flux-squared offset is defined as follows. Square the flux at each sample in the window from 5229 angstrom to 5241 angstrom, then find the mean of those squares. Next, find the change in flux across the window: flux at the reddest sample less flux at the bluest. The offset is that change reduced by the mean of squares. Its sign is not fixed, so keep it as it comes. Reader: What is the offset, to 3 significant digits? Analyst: -211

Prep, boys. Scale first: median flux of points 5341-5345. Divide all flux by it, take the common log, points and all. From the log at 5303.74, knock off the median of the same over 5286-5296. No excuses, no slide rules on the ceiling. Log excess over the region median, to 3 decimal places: 0.031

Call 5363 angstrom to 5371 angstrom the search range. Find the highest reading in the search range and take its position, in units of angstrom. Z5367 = 5366.39 angstrom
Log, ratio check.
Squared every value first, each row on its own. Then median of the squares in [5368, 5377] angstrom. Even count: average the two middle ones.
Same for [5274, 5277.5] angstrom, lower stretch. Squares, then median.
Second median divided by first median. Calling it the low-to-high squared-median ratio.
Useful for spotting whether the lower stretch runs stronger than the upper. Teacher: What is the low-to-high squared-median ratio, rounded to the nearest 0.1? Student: 0.7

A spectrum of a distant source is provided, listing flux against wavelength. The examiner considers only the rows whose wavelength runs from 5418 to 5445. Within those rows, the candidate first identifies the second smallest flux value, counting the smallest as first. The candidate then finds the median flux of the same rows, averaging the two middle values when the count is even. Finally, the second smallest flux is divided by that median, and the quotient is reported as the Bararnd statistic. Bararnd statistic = 0.875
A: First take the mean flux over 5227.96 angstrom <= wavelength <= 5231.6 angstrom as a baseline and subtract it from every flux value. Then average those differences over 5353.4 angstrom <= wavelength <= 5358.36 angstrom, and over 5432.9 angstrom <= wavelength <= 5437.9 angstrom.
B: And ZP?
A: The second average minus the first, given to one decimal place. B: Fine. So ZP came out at -1.7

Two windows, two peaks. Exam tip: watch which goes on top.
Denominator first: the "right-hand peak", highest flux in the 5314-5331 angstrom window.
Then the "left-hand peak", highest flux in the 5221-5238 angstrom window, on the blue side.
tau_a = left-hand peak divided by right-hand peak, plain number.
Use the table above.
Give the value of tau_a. 0.90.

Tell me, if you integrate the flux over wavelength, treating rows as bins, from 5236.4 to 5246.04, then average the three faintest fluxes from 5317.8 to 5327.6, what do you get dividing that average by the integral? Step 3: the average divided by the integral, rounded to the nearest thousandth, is 0.096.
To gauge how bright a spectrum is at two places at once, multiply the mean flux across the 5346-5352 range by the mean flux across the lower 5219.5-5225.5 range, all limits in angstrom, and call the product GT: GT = 205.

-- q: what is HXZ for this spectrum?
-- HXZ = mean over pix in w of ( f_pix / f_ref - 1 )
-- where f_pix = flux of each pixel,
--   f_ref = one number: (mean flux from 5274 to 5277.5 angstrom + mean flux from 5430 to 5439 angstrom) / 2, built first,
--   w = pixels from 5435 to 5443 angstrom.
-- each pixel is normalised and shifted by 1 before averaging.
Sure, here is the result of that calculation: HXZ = 0.057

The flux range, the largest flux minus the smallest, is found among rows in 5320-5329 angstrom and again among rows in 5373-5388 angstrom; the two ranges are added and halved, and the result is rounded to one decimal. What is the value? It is 5.3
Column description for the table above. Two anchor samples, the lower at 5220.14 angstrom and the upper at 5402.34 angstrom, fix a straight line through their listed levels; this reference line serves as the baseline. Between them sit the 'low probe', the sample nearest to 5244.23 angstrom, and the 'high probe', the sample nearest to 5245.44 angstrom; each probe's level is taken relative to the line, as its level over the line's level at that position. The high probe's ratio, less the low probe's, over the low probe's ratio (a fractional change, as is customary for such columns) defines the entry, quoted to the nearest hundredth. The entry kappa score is -0.10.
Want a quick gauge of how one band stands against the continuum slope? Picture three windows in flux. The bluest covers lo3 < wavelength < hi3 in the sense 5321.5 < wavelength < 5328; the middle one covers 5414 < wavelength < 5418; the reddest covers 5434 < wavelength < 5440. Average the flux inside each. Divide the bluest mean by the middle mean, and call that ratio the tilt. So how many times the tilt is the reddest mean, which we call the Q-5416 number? 14.4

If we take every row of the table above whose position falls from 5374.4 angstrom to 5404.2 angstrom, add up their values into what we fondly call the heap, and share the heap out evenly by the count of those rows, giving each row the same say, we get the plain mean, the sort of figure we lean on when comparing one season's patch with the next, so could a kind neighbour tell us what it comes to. 15.4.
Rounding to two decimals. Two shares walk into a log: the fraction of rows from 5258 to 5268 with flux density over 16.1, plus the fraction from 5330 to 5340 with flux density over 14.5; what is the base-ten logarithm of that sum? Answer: -0.20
